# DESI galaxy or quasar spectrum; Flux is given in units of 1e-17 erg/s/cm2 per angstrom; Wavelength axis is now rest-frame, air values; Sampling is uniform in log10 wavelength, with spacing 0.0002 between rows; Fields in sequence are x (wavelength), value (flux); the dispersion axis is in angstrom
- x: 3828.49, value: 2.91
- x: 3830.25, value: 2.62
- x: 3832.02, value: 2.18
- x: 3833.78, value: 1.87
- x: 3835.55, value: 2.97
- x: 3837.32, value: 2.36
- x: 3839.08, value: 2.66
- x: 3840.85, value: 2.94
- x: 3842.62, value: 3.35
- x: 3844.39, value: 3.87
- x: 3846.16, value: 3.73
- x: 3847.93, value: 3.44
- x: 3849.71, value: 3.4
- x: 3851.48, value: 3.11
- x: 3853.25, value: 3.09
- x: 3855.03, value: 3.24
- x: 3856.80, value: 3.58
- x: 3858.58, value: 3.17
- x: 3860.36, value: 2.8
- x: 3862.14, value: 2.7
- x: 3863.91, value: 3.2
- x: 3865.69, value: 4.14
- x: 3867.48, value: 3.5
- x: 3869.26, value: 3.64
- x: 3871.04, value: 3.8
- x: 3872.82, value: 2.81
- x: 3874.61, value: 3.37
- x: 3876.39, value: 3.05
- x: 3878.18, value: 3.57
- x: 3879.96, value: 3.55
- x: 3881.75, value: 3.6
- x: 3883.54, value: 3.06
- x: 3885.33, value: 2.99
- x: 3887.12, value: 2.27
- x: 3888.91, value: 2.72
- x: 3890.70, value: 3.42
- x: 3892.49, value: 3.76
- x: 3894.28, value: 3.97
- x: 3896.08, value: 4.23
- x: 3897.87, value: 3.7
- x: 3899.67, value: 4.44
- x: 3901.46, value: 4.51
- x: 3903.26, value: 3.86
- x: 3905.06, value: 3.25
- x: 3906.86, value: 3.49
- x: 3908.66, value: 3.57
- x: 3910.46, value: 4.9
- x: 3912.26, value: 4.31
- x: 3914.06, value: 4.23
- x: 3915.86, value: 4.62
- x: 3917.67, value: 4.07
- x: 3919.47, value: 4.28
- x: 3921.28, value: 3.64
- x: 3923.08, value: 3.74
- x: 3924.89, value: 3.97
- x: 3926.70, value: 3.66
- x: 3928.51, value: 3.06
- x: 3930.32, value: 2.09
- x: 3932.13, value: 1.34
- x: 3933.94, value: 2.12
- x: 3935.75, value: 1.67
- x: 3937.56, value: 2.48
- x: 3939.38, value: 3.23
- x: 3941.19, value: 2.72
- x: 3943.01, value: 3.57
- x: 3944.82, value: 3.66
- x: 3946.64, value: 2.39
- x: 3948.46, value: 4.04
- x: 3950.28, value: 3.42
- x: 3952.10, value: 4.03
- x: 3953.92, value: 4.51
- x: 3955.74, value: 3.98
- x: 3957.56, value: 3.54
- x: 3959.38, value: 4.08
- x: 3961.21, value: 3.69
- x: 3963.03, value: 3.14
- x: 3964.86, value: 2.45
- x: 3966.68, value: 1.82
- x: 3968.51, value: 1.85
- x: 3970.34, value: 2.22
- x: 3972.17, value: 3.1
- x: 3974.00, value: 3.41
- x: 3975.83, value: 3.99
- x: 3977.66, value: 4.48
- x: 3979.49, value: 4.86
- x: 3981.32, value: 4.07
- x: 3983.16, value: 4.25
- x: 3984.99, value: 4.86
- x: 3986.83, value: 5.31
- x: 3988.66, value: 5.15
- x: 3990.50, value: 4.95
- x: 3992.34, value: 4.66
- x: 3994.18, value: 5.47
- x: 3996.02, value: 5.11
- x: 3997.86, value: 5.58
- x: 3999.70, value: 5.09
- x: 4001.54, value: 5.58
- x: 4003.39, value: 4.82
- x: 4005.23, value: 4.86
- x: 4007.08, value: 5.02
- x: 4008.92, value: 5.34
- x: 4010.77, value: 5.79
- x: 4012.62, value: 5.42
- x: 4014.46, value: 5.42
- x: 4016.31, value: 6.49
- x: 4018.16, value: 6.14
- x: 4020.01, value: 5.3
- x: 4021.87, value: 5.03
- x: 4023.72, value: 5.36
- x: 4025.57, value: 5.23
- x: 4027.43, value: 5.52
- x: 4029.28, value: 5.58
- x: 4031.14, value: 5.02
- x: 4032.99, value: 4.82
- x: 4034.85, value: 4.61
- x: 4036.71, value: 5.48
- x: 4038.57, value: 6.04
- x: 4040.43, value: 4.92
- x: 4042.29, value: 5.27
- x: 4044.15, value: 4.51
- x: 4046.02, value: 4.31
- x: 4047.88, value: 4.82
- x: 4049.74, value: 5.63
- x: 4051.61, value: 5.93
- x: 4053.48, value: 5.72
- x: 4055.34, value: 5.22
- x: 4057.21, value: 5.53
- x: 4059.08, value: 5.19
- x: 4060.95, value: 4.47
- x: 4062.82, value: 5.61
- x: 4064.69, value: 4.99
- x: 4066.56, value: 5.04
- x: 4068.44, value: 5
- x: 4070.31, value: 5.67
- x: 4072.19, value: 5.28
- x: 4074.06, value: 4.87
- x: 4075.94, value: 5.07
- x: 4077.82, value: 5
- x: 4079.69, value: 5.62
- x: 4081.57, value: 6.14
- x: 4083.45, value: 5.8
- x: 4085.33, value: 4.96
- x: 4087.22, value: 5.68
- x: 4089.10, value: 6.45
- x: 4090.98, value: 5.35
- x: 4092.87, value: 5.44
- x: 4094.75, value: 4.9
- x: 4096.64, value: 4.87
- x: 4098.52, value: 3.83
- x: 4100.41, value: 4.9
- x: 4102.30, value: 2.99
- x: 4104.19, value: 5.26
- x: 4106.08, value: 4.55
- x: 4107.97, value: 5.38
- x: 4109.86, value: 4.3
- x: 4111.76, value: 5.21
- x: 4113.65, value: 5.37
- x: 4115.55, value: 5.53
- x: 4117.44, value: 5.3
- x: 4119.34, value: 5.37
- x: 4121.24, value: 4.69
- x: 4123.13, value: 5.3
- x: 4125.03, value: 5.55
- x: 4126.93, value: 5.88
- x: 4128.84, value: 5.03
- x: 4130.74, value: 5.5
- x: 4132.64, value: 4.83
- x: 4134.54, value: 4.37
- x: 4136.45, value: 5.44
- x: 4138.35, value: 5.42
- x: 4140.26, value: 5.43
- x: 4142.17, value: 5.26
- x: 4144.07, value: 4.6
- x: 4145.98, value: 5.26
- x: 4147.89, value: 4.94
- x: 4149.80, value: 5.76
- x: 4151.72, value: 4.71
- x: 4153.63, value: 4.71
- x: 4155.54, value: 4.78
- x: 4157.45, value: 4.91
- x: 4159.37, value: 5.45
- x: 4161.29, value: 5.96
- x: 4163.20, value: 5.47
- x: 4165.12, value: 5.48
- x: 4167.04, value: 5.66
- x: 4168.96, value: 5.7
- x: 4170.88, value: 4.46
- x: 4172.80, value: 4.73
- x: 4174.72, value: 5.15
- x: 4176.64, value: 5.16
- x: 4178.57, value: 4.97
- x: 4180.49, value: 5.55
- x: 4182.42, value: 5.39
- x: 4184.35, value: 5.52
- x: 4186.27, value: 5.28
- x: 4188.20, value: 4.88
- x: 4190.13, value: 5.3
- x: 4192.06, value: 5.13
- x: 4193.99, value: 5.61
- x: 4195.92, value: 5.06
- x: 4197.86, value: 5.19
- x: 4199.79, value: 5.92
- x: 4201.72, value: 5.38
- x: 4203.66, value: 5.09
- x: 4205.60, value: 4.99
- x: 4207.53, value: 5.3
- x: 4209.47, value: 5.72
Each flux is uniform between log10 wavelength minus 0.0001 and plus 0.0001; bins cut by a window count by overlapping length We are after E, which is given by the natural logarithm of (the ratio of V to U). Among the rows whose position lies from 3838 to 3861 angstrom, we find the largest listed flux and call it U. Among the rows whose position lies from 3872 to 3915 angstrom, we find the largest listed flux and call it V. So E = 0.24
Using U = 3.87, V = 4.9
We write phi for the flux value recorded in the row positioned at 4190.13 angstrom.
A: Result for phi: 5.3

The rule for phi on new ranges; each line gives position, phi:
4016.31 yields 6.49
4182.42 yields 5.39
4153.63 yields 4.71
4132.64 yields 4.83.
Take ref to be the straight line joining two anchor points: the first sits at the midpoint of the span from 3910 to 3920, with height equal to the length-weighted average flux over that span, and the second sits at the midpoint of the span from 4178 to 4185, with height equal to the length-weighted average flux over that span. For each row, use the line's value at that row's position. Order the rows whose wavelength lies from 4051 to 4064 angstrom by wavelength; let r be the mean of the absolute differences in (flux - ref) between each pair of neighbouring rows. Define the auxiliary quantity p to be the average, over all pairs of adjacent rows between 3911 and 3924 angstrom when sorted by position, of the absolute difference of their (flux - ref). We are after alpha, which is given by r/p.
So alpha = 1.6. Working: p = 0.33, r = 0.54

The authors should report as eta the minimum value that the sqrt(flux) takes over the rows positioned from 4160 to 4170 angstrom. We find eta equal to 2.34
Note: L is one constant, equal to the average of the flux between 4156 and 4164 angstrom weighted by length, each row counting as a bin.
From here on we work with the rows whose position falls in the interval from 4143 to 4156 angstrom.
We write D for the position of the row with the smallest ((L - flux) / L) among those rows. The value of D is 4149.80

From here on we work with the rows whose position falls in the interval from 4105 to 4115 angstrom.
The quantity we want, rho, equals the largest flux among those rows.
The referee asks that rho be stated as 5.38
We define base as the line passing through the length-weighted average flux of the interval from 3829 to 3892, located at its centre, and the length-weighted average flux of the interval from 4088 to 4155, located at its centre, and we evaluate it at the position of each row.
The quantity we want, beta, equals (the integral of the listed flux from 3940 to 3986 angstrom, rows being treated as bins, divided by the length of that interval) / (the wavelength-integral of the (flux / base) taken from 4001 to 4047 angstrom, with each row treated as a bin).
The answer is 0.063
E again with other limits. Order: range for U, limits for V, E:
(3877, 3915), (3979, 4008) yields 0.13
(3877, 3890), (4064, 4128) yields 0.58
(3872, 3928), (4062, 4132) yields 0.27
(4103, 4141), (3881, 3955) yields -0.18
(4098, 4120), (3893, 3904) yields -0.20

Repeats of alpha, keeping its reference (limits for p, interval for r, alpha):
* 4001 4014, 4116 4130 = 1.3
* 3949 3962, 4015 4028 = 0.7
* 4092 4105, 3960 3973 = 0.5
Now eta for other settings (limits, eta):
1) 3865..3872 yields 1.87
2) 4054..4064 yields 2.11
